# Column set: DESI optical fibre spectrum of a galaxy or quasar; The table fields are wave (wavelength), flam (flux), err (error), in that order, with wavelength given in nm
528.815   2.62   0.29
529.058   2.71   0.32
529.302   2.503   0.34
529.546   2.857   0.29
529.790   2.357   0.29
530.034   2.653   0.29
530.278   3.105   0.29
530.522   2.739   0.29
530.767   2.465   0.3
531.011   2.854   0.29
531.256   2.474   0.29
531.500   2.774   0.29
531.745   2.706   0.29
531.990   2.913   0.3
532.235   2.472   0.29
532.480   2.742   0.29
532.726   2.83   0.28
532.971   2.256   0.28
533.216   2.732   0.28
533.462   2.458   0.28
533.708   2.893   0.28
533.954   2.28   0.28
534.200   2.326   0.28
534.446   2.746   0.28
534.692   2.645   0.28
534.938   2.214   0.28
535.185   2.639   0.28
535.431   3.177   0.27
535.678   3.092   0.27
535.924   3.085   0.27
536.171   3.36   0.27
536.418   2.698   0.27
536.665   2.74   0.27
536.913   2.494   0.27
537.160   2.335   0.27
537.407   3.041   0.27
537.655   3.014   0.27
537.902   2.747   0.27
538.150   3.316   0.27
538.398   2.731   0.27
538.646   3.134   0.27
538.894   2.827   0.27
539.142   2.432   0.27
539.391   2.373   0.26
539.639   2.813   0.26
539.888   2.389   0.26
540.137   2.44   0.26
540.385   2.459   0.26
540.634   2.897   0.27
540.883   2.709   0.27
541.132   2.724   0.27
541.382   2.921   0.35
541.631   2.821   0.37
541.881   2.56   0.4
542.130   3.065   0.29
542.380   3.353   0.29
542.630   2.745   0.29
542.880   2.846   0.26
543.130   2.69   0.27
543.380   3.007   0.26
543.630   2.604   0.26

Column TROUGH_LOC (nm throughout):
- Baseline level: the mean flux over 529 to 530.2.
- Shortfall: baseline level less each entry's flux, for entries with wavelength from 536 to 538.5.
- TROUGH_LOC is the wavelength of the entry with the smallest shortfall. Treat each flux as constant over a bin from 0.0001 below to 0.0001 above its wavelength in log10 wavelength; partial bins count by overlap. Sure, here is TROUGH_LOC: 536.171 nm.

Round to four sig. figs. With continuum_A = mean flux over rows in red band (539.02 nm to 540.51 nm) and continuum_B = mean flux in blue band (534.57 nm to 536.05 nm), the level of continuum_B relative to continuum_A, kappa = 1.131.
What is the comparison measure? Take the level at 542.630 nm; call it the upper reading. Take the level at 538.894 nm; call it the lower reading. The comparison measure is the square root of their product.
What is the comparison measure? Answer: 2.79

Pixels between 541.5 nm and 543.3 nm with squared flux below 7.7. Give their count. 3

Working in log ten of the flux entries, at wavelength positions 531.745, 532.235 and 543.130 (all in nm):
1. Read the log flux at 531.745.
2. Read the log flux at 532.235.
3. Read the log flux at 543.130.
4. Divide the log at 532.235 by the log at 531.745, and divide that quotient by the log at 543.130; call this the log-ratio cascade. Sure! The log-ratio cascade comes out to 2.12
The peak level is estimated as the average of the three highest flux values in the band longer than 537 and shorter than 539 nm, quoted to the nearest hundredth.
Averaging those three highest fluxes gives 3.16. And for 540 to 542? 2.88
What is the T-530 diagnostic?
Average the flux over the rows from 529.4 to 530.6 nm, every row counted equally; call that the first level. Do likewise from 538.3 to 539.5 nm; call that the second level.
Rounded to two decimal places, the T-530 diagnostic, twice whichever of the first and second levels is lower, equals 5.40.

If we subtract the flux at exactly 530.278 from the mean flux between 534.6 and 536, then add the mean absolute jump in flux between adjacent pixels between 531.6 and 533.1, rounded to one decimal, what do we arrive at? 0.0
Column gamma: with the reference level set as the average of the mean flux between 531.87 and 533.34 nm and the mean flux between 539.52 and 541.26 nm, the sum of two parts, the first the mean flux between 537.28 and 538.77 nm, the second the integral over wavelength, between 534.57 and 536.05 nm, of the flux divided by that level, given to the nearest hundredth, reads 4.57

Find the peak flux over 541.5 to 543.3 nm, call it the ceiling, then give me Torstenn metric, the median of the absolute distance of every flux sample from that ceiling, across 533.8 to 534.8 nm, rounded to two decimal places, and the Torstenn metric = 0.87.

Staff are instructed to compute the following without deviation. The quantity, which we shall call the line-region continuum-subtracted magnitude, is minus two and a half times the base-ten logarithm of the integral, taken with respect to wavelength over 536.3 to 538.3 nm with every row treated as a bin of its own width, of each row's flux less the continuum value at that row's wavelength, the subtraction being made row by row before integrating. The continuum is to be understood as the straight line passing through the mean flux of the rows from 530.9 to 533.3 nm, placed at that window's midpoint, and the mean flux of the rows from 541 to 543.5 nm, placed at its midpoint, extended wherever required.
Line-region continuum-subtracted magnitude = 3.4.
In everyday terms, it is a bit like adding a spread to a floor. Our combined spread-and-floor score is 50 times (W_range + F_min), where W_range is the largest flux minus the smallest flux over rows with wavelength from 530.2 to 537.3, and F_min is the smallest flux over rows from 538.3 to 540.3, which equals 176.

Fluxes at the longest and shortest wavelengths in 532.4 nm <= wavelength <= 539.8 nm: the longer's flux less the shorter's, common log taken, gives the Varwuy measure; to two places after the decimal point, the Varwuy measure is -1.15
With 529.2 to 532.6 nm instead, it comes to -0.62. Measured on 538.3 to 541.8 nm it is -1.05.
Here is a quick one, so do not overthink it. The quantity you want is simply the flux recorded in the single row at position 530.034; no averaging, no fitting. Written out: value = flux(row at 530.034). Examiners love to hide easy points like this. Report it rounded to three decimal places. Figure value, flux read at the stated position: 2.653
